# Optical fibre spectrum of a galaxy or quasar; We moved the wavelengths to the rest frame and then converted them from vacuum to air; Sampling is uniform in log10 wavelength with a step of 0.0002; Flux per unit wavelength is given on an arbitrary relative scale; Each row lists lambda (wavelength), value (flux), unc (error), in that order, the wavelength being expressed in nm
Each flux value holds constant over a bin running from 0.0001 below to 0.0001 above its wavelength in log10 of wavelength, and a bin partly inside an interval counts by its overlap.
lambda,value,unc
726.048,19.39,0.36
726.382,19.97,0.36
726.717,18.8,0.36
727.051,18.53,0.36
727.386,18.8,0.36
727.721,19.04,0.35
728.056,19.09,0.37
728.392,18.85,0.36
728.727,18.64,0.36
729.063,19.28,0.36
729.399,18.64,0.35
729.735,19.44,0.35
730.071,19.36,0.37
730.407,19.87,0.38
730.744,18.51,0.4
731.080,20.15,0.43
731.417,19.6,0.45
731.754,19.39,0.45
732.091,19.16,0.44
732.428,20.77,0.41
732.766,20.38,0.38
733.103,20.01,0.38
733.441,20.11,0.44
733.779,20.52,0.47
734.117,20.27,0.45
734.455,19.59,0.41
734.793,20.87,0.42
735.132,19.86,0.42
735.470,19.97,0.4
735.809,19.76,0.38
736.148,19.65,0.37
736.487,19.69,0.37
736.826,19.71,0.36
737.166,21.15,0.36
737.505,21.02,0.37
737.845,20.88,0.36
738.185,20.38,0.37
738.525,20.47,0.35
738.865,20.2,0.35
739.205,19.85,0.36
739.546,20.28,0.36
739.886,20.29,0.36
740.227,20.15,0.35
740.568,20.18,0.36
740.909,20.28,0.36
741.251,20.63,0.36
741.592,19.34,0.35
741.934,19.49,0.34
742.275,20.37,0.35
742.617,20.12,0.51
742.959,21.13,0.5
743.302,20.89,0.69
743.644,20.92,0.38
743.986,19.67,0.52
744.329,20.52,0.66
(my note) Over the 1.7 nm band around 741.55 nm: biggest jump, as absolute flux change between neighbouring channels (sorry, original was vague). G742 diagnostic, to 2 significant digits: 1.3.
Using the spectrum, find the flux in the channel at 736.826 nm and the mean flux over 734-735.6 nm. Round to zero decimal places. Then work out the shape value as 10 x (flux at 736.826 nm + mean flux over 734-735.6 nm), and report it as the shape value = 398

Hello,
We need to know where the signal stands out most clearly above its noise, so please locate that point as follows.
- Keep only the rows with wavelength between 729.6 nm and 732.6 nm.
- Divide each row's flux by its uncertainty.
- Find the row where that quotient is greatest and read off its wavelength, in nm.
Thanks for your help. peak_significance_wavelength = 729.735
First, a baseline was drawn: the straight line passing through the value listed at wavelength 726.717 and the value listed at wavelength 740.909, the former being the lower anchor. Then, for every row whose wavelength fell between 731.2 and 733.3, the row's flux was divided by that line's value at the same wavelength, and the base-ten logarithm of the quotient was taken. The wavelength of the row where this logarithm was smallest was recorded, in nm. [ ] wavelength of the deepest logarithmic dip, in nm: 732.091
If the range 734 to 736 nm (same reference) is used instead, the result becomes 734.455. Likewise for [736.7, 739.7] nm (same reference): 739.205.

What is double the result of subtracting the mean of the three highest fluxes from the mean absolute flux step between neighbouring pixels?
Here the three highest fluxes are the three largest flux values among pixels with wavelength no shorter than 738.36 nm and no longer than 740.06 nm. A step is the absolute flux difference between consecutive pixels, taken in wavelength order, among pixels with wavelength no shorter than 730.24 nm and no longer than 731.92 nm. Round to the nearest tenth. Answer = -38.8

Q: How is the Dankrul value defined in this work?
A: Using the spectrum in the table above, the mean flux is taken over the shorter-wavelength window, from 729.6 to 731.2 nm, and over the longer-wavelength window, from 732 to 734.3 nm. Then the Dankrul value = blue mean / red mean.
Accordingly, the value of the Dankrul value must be 0.96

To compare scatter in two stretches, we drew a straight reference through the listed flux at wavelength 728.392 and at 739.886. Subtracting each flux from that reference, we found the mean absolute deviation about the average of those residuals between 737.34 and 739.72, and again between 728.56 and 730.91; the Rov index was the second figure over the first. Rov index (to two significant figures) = 1.2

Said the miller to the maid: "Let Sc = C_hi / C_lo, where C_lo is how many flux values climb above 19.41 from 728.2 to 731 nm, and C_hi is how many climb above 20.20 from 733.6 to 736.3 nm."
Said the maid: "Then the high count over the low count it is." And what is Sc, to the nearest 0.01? 1.50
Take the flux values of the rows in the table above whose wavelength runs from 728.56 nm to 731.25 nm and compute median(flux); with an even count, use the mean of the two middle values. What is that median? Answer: 19.3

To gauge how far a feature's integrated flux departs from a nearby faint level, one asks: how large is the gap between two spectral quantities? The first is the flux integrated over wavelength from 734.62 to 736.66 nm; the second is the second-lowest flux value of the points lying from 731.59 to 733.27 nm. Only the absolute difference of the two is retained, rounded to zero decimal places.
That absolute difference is 21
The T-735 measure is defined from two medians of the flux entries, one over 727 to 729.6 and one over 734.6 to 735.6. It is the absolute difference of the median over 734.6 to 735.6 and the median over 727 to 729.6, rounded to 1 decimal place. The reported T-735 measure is 1.1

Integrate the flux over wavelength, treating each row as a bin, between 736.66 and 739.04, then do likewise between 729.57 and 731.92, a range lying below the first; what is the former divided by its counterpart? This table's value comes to 1.07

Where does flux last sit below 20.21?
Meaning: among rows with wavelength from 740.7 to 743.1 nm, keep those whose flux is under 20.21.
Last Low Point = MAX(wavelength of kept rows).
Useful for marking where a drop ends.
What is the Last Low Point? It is 742.617 nm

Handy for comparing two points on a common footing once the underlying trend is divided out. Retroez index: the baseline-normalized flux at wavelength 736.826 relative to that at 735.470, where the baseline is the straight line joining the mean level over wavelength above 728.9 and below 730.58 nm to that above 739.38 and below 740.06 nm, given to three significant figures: 0.980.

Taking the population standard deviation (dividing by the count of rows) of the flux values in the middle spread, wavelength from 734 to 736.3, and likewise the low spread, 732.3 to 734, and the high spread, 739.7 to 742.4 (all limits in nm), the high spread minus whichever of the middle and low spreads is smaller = 0.14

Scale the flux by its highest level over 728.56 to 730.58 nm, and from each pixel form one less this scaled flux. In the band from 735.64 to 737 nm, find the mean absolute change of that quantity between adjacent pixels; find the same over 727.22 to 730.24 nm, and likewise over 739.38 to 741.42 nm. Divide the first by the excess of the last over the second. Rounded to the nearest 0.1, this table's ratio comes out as -0.2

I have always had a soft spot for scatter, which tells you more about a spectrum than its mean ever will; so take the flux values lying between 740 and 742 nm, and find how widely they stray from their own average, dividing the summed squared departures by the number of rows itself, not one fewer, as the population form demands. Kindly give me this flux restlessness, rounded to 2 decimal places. 0.45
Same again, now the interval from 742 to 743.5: 0.40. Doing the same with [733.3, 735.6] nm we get 0.40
